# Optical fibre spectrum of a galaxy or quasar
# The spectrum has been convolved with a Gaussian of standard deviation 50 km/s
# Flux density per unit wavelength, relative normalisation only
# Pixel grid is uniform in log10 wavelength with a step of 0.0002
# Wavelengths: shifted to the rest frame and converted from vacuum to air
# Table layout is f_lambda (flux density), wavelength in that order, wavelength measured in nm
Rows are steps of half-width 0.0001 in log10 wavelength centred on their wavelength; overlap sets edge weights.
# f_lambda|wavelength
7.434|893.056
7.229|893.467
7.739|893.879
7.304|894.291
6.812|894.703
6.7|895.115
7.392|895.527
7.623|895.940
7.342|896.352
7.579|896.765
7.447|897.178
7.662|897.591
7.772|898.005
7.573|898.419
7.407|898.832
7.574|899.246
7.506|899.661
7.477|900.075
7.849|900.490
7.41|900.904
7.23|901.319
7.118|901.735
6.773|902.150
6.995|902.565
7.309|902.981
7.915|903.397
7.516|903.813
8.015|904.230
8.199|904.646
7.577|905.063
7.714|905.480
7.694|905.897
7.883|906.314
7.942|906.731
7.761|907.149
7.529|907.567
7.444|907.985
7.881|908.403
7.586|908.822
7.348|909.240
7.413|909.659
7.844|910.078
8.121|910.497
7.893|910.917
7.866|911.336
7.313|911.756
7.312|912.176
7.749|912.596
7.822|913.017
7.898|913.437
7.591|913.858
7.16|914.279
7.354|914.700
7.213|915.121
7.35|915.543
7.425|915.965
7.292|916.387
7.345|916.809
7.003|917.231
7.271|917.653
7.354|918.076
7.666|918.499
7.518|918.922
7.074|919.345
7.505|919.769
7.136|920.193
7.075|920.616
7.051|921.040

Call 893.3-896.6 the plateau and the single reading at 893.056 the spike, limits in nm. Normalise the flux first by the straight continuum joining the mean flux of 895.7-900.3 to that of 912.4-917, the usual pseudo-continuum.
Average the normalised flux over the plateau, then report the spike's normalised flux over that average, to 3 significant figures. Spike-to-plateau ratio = 1.02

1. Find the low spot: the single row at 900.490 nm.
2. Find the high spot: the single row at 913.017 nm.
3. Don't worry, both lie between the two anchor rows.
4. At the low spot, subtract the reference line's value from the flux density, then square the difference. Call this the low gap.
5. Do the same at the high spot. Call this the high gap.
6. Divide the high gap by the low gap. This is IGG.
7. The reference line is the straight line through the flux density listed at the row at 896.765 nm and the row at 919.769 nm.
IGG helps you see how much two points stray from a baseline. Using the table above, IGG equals 1.1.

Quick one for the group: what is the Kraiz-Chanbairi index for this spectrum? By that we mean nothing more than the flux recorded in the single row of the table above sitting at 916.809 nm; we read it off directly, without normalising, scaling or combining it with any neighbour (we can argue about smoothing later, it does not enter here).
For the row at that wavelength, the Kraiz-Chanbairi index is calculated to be 7.345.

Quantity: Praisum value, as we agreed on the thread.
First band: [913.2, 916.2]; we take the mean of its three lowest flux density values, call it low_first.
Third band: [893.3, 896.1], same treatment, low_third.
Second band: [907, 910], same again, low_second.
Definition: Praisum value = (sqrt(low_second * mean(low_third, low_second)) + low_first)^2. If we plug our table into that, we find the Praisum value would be 211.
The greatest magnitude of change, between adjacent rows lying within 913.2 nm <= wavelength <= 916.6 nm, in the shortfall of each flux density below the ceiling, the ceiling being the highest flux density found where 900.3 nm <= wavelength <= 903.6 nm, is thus 0.43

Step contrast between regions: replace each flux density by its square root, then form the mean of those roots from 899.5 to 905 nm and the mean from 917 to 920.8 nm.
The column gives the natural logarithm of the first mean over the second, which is 0.013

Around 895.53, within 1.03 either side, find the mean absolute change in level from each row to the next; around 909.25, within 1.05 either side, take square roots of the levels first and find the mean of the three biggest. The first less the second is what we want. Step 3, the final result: -2.46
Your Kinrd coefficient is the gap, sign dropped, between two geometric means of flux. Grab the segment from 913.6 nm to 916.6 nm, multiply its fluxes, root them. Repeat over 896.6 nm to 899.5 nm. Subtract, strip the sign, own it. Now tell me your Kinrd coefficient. 0.23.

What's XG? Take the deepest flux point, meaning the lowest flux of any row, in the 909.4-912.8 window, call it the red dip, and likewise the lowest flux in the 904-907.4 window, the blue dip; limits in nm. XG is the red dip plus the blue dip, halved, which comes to 7.44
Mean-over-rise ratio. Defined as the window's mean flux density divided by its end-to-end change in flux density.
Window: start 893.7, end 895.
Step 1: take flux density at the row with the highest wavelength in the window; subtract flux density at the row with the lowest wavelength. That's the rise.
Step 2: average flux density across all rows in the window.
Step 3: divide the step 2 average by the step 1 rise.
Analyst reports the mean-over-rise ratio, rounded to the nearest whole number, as -8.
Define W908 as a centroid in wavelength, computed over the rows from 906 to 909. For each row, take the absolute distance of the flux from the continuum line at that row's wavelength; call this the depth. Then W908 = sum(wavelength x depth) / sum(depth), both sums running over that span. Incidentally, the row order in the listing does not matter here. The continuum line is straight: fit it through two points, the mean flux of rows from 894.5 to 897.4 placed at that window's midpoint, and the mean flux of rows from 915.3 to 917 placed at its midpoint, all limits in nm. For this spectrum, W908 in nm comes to 907.36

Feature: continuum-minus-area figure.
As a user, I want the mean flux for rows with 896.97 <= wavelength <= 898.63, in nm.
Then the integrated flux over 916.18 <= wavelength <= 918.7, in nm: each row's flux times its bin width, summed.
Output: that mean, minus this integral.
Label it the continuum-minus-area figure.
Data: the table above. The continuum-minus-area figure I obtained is -11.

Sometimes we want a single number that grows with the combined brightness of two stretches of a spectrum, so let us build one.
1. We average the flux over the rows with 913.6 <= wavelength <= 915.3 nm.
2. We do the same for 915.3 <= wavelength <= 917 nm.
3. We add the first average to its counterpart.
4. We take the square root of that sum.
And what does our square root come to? 3.83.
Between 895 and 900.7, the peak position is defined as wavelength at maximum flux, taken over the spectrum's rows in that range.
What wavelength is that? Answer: 900.490 nm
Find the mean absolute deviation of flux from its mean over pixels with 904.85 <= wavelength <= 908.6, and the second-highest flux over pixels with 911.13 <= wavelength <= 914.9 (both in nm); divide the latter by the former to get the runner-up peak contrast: 58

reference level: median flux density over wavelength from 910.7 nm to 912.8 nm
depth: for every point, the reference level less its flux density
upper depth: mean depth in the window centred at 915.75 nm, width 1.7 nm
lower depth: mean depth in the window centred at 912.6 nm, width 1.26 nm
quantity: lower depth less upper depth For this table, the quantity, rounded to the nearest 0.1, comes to -0.3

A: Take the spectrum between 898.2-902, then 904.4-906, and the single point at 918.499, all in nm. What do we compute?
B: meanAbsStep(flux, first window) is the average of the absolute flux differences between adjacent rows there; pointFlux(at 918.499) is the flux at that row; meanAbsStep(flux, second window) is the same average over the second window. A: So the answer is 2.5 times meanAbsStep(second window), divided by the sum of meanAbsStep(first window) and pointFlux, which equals 0.083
